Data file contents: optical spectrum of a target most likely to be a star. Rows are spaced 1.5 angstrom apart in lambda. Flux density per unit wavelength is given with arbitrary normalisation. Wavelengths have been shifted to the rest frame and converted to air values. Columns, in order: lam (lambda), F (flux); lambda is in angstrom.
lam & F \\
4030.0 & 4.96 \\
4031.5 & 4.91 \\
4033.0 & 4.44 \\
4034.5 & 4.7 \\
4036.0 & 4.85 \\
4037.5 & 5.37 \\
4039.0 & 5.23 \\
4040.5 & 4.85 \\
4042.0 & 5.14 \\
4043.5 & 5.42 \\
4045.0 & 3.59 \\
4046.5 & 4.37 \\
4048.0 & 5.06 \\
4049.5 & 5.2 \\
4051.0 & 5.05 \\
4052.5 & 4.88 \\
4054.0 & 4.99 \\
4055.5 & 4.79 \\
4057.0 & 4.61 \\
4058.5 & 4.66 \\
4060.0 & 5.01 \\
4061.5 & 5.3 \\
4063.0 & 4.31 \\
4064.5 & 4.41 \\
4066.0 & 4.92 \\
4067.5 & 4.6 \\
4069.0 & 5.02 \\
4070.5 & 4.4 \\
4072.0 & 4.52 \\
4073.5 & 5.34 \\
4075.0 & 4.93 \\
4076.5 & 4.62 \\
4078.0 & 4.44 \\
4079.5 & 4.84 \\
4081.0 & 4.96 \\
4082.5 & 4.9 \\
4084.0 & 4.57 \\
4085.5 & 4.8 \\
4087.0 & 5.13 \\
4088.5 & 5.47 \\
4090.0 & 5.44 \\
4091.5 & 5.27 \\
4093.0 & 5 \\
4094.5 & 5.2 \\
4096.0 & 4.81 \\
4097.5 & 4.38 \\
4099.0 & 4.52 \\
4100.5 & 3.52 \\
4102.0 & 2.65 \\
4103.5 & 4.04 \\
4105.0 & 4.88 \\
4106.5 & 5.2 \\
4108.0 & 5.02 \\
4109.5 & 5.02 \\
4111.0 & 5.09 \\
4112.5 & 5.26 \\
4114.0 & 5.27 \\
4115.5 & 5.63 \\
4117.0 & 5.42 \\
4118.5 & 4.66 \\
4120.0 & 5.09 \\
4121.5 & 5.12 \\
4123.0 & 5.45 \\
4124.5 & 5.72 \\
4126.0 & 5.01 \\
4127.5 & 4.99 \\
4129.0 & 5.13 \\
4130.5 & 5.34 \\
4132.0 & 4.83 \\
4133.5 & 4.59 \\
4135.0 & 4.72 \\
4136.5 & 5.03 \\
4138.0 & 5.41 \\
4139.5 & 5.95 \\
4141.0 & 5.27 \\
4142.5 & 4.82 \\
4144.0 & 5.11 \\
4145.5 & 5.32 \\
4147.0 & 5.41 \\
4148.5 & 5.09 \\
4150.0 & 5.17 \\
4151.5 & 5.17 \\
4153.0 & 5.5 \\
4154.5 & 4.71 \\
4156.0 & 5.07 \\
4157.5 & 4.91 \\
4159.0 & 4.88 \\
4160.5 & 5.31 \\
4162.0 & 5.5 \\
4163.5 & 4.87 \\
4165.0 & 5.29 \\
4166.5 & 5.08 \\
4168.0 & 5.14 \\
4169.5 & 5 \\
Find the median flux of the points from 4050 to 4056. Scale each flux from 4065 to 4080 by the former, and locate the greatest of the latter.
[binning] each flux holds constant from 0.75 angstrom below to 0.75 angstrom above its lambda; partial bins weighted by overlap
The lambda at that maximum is 4073.5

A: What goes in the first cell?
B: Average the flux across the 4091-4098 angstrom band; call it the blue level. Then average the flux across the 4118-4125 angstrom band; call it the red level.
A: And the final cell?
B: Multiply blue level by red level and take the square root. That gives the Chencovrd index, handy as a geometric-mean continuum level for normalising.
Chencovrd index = 5.1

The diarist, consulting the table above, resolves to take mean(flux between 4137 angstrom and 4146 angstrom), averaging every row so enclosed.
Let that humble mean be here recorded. 5.31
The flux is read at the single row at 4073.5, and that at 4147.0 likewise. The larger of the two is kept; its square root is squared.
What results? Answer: 5.41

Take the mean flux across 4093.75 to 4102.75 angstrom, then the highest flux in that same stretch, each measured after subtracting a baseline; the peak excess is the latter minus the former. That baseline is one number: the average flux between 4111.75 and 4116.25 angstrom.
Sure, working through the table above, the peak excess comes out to 1.0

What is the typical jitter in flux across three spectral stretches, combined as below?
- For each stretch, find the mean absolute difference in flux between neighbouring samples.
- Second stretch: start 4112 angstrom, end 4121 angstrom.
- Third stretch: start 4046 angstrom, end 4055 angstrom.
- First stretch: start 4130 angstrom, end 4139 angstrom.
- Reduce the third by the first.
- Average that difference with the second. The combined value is 0.15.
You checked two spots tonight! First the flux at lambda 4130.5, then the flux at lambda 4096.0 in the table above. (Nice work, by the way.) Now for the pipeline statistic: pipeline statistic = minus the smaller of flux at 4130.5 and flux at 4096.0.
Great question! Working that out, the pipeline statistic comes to -4.81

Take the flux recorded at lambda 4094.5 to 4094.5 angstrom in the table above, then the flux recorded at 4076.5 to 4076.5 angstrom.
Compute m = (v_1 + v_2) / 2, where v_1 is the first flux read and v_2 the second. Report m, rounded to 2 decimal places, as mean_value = 4.91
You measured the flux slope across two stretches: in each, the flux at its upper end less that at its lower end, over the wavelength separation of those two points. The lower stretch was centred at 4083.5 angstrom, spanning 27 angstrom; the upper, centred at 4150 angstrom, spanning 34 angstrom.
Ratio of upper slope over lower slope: 0.92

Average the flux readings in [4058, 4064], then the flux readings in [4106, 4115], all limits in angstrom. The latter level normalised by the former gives 1.07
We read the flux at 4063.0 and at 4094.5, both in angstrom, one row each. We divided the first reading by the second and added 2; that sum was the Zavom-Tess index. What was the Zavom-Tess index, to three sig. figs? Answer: 2.83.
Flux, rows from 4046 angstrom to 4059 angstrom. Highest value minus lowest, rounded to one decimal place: 0.8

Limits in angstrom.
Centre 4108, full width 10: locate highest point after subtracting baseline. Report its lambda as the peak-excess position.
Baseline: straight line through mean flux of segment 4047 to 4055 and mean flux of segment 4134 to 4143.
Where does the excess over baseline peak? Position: 4112.5 angstrom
